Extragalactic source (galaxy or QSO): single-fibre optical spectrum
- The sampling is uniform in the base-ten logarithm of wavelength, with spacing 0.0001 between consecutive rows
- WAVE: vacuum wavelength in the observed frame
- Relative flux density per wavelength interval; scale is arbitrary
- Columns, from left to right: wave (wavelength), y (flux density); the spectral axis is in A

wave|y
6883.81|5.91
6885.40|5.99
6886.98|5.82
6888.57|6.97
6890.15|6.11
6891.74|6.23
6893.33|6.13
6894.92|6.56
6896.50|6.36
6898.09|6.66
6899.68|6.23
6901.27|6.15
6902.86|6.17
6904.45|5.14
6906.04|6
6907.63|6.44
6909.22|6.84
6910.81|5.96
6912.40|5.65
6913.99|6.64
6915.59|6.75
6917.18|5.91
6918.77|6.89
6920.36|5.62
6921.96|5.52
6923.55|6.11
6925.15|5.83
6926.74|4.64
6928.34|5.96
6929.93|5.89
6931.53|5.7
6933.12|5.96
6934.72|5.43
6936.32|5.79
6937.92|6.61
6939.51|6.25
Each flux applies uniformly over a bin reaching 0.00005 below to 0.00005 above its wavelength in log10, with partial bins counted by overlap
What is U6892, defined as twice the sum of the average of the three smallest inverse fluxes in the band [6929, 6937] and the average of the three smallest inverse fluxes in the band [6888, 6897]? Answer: 0.642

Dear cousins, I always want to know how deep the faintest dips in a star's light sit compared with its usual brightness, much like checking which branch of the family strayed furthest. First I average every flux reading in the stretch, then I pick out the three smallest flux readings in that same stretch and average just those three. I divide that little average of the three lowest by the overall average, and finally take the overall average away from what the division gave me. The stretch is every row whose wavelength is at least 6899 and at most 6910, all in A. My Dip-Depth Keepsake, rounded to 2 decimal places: -5.20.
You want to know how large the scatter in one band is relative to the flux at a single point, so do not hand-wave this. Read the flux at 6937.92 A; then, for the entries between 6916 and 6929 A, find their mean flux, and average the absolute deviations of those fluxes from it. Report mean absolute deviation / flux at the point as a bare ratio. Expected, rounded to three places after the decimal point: 0.062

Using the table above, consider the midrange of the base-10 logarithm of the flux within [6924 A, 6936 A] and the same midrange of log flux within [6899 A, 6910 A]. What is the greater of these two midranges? 0.773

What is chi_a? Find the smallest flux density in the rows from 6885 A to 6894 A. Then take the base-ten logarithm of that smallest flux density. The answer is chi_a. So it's 0.765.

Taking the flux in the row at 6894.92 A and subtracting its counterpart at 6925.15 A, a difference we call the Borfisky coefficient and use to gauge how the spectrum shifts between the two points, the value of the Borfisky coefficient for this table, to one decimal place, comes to 0.7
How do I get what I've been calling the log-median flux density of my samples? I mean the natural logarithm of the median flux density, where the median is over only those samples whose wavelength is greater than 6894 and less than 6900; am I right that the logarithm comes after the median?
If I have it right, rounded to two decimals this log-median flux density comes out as 1.87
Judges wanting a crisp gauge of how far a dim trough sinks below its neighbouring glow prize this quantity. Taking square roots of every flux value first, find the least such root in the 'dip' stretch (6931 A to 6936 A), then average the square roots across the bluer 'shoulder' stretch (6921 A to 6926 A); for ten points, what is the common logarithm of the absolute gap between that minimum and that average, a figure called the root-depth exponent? -1.1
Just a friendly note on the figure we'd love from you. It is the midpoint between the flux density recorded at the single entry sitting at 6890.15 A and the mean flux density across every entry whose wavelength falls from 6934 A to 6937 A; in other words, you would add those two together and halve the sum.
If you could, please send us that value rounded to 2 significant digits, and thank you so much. 5.9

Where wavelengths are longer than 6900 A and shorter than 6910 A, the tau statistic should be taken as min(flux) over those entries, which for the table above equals 5.14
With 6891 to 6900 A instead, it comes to 6.13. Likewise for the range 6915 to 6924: 5.52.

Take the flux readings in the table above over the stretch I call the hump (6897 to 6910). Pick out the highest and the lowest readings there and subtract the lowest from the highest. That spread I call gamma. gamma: 1.7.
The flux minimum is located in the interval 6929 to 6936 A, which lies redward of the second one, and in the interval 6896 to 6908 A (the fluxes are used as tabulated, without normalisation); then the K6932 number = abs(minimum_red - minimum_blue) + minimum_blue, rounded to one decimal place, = 5.4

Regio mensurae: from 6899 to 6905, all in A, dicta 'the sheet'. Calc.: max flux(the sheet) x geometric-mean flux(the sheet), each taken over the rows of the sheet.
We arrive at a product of 36.8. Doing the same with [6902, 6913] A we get 41.1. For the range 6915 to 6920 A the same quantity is 44.8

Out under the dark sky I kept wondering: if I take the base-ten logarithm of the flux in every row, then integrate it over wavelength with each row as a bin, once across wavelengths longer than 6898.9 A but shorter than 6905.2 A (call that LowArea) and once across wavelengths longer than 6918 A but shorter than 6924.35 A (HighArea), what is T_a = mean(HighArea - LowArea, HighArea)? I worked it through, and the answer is 2.51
